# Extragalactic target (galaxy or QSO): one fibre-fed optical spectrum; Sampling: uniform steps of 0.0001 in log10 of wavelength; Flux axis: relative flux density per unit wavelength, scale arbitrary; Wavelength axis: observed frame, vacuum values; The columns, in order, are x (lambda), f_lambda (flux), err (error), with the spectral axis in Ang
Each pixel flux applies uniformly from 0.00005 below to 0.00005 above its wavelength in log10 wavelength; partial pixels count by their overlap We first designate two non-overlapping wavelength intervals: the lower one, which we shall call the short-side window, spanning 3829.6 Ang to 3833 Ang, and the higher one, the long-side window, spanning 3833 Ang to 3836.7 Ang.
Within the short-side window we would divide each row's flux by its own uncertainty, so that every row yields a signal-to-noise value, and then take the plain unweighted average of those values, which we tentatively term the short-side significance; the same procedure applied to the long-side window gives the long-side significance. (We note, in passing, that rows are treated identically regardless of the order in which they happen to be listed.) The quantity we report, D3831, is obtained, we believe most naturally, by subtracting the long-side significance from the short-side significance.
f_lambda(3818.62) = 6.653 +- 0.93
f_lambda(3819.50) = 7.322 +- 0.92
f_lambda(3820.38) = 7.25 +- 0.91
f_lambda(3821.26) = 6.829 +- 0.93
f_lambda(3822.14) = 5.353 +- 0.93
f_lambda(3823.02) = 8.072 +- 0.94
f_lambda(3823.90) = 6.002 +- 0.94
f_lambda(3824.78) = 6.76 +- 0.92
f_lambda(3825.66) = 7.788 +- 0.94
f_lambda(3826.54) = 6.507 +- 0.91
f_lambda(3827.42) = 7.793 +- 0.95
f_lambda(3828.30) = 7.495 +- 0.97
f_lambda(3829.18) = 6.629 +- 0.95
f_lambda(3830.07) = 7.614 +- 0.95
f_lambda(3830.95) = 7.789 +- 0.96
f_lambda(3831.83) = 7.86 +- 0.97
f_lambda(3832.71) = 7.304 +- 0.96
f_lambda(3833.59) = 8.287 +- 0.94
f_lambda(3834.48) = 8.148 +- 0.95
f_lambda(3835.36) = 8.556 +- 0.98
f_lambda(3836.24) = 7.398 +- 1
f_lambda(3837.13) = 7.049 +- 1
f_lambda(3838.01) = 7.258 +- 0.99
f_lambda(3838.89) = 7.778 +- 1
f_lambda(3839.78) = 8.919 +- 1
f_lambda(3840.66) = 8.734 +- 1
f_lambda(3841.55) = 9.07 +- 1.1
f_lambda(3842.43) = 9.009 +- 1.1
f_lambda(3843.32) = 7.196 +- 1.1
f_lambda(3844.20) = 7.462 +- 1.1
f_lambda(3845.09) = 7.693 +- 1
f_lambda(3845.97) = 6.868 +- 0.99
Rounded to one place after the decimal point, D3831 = -0.4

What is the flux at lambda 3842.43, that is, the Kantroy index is 9.009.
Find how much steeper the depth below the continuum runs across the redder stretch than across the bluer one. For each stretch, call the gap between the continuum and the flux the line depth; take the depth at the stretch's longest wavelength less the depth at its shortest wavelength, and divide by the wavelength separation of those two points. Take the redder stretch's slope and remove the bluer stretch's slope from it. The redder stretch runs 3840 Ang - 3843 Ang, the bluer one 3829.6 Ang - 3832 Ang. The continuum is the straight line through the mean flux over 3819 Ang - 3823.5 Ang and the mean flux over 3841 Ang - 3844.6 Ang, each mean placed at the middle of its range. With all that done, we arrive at -0.02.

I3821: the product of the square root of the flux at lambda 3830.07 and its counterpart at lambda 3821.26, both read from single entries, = 7.2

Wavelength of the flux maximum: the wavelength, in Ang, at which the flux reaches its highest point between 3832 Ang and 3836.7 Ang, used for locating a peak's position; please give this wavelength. 3835.36 Ang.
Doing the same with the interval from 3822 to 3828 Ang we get 3823.02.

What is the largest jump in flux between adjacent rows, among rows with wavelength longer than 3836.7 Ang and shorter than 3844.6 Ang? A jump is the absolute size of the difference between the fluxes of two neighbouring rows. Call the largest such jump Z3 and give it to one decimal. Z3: 1.8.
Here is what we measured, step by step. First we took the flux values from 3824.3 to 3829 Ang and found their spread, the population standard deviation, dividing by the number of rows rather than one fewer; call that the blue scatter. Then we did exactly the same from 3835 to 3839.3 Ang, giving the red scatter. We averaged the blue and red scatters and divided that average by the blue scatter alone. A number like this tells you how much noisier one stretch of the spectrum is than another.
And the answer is 1.00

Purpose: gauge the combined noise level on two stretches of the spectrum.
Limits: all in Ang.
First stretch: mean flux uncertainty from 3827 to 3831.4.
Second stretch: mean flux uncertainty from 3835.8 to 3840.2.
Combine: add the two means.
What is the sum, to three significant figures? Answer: 1.95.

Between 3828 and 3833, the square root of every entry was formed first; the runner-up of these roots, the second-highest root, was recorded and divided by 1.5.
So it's 1.86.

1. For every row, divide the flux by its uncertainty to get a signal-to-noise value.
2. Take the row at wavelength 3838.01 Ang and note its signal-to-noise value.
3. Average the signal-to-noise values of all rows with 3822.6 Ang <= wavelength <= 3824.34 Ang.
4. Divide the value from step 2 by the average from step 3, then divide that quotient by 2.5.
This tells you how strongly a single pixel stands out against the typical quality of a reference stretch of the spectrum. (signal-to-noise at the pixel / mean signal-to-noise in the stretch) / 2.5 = 0.392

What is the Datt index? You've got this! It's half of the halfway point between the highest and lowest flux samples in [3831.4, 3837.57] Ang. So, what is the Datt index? 3.9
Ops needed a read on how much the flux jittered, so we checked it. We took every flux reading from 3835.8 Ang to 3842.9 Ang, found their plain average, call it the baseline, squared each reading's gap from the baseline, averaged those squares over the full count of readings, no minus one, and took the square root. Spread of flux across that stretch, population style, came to 0.81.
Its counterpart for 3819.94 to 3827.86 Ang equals 0.85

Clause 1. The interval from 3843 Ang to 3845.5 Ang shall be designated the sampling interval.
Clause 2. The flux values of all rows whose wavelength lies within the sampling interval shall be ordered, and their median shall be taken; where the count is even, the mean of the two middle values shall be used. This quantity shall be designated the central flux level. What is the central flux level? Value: 7.5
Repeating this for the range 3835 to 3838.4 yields 7.3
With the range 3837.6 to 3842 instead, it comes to 8.7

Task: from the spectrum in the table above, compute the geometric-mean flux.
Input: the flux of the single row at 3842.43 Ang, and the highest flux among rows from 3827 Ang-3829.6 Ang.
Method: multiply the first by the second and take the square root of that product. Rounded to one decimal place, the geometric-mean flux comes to 8.4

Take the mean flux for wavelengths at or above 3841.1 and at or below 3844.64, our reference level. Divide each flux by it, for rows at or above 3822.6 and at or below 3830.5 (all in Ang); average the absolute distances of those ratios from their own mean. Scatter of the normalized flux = 0.077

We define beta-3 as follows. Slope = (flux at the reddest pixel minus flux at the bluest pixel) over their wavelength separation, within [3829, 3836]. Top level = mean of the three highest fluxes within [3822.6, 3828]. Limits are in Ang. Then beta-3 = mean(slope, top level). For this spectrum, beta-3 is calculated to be 4.10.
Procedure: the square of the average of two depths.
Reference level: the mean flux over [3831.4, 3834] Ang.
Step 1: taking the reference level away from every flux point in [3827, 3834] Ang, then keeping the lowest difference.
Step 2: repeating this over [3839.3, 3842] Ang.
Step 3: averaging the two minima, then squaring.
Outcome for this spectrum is 0.0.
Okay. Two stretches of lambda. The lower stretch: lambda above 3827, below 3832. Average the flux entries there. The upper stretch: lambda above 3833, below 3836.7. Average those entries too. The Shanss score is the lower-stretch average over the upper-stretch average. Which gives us 0.93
